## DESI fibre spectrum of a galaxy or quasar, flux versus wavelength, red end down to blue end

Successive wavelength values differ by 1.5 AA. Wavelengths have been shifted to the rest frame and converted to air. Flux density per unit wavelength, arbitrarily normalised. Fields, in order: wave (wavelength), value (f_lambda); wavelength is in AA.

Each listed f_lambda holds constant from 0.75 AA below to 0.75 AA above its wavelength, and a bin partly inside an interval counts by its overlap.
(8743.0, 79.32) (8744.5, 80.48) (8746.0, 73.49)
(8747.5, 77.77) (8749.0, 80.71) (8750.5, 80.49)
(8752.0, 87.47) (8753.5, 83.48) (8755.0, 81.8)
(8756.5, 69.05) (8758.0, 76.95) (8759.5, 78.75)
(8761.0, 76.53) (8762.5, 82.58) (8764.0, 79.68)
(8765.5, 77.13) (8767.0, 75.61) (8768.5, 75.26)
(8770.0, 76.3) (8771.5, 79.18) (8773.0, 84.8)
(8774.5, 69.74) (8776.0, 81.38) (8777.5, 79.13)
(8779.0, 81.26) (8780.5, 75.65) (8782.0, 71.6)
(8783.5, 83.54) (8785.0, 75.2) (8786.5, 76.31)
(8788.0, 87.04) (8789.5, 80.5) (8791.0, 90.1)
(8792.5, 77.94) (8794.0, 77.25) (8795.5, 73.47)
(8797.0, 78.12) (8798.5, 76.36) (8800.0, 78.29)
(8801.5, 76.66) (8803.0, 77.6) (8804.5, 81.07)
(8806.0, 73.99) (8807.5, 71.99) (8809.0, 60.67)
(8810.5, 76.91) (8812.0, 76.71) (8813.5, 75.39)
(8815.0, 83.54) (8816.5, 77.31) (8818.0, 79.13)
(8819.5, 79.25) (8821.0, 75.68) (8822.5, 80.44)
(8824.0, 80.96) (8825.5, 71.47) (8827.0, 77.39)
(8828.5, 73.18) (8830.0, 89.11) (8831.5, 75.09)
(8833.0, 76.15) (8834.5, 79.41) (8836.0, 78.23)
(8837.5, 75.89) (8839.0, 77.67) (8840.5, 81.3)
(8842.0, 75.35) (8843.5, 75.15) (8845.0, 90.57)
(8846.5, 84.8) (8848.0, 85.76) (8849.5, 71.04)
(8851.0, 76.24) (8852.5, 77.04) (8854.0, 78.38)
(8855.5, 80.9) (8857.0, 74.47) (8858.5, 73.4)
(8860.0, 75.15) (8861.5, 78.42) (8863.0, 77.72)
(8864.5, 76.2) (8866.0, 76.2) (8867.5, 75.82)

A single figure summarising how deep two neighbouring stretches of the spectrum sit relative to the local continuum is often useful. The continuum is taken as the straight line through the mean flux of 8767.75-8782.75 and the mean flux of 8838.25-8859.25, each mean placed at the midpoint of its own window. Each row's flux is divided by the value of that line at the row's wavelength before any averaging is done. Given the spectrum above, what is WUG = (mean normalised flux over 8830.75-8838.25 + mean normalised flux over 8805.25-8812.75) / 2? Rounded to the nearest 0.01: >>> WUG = 0.95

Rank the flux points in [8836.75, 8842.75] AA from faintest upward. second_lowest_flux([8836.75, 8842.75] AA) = 75.89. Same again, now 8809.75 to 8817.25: 76.71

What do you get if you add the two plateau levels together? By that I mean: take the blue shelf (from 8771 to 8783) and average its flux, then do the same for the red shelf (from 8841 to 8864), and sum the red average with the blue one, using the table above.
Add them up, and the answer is 156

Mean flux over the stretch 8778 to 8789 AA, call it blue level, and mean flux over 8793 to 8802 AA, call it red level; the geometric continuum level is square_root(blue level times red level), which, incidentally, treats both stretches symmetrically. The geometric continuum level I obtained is 77.7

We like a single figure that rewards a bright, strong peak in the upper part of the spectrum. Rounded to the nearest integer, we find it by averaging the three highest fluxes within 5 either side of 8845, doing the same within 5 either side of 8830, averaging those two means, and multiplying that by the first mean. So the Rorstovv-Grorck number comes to 7356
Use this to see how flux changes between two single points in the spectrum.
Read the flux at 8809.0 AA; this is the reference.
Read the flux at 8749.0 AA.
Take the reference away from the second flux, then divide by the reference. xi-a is 0.33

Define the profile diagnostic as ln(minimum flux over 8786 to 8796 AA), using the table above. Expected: 4.30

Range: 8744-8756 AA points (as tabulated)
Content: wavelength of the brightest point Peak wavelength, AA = 8752.0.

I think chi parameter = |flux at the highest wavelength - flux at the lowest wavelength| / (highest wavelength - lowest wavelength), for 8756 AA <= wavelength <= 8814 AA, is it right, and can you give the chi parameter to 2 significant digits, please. 0.11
